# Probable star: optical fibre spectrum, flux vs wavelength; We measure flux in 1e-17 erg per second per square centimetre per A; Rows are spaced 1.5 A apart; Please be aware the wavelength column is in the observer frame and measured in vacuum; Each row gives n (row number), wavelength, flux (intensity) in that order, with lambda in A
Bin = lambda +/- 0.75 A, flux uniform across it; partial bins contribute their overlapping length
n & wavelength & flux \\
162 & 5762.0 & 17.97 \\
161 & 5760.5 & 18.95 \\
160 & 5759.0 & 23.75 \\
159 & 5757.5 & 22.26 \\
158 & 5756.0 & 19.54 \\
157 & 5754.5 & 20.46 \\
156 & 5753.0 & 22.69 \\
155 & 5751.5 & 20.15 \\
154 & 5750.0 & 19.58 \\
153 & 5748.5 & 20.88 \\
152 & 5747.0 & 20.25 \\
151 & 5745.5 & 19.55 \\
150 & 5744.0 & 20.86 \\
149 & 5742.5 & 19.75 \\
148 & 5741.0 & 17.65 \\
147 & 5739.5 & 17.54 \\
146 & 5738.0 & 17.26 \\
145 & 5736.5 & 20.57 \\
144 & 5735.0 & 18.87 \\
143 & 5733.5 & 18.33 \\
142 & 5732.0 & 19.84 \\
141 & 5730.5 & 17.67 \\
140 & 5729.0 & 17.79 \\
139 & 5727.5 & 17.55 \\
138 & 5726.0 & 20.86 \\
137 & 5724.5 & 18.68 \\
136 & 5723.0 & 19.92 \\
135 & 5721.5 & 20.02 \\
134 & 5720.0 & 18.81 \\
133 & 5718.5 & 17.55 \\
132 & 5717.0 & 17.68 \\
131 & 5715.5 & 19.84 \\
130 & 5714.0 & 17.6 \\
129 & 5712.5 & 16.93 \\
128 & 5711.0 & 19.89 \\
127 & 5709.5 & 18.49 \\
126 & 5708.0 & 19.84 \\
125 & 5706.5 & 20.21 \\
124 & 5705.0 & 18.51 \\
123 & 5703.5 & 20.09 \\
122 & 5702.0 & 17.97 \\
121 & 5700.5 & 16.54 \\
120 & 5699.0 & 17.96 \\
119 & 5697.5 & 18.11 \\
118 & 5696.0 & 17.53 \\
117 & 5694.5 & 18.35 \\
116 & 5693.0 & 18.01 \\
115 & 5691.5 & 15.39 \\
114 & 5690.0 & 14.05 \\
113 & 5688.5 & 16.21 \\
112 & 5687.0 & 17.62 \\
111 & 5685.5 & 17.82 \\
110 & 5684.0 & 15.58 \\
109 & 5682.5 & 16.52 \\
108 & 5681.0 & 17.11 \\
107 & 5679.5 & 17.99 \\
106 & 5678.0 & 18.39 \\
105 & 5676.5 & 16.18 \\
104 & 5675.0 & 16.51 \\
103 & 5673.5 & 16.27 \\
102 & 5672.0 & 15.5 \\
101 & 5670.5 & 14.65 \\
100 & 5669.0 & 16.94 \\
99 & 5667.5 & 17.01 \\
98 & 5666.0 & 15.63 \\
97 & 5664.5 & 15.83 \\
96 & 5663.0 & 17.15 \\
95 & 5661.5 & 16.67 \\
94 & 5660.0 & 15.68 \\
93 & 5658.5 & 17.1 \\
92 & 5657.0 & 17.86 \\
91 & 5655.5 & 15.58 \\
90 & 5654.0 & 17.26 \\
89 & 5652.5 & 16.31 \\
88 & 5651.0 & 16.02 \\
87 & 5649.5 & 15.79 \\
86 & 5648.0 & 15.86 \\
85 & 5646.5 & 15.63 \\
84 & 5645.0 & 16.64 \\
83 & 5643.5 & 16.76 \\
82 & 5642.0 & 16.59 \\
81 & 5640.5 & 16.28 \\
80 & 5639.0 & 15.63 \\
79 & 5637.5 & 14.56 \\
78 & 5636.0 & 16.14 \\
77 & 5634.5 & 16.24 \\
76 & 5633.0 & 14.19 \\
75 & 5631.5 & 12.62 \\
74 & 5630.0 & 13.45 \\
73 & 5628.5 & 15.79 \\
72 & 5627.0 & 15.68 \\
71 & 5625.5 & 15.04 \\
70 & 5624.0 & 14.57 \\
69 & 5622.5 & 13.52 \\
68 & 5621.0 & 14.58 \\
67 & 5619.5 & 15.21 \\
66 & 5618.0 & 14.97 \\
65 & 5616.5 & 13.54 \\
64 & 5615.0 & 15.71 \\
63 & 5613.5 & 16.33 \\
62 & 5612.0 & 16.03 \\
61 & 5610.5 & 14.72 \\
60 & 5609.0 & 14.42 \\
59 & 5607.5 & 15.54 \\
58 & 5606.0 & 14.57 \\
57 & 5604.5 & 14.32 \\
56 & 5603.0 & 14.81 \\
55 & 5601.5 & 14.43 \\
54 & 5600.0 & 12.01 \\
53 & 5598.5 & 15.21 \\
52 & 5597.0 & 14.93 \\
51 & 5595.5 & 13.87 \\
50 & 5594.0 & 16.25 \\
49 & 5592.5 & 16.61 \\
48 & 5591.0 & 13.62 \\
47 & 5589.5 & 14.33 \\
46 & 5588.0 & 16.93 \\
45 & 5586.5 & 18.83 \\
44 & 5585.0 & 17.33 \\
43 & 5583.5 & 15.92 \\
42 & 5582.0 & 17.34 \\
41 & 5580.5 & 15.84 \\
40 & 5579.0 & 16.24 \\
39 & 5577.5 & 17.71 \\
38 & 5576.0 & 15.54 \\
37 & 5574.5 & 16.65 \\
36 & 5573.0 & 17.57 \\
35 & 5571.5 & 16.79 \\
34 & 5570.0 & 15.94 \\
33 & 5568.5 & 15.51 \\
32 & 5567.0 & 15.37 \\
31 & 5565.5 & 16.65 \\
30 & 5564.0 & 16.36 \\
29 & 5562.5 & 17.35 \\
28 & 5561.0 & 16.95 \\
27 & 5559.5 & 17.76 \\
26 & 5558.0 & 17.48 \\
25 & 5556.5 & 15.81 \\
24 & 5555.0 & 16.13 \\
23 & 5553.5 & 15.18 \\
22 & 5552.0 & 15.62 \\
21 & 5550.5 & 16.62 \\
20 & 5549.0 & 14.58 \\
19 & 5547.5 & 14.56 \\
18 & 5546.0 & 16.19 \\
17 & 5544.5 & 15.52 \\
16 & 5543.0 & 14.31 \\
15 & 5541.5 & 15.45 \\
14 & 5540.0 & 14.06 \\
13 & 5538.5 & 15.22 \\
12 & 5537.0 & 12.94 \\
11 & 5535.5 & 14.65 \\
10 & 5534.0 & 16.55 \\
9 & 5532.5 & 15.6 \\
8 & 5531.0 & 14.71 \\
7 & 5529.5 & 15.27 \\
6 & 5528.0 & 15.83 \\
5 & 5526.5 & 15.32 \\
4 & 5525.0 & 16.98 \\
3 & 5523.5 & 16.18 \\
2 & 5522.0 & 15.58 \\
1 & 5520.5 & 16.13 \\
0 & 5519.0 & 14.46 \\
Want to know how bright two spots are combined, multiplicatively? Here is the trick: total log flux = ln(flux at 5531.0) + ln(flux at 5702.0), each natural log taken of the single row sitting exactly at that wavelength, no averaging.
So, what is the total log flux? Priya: 5.58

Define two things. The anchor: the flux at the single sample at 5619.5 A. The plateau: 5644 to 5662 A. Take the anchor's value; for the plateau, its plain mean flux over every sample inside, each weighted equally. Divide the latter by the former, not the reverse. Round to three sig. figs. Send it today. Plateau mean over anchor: 1.08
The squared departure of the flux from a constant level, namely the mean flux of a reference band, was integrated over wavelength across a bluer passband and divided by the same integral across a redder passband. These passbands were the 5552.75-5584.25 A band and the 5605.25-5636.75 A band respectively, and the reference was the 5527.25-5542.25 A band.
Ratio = 2.66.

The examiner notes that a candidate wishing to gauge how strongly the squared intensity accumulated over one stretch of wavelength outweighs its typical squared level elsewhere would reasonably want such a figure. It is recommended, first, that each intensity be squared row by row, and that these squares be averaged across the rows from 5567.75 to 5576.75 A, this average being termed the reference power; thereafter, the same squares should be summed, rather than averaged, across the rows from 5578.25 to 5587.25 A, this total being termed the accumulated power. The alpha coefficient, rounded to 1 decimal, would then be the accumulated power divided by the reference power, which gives 6.4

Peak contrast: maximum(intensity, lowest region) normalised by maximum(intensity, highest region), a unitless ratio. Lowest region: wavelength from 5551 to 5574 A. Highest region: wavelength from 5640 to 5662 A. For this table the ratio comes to 0.99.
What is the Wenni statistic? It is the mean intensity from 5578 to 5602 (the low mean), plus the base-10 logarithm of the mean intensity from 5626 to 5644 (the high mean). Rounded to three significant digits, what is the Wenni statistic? 16.8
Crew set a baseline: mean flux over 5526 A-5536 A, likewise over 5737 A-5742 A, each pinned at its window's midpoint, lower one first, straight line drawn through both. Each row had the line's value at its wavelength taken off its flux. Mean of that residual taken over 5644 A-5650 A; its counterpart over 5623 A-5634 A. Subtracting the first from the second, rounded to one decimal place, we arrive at -1.3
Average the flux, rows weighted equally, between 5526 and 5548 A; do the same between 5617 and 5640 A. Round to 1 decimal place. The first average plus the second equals 29.9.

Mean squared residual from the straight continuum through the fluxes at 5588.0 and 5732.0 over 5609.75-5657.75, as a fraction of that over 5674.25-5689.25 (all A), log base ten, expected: 0.21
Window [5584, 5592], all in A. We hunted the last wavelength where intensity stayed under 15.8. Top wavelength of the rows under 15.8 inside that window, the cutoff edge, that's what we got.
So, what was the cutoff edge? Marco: 5591.0 A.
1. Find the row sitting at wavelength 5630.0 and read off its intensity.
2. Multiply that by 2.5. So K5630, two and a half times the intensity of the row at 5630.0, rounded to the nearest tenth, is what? 33.6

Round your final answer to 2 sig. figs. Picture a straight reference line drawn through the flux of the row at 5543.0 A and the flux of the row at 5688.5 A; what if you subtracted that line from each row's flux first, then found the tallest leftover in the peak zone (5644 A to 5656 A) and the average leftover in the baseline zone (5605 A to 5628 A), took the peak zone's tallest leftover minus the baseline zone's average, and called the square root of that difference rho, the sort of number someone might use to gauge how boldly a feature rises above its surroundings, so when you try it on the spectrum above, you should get 1.3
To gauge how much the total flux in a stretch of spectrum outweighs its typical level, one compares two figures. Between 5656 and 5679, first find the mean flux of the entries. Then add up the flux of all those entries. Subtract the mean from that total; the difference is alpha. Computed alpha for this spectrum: 231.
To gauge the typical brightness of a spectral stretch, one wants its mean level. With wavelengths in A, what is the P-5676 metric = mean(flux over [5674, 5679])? 17.0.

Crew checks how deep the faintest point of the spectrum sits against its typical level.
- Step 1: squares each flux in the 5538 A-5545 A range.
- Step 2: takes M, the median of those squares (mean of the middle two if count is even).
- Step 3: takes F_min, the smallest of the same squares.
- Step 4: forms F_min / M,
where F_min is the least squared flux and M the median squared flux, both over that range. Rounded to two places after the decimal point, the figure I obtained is 0.85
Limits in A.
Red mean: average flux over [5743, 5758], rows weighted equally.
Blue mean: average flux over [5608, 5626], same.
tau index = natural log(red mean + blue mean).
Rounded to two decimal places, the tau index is 3.57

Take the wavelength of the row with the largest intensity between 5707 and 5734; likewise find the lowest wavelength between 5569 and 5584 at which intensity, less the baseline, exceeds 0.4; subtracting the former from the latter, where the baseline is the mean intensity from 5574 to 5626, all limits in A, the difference -156.0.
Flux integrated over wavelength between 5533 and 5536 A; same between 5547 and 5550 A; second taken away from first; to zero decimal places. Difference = 3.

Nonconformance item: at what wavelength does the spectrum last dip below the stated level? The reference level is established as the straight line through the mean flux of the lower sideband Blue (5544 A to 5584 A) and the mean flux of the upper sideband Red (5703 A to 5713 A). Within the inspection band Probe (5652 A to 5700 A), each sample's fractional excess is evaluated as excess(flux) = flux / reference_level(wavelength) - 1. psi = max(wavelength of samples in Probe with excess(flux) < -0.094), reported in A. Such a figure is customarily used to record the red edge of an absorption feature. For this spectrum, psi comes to 5691.5 A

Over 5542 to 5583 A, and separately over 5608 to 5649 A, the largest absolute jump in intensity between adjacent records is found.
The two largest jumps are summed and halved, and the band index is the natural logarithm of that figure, 0.81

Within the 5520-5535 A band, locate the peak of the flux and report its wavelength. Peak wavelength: 5525.0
